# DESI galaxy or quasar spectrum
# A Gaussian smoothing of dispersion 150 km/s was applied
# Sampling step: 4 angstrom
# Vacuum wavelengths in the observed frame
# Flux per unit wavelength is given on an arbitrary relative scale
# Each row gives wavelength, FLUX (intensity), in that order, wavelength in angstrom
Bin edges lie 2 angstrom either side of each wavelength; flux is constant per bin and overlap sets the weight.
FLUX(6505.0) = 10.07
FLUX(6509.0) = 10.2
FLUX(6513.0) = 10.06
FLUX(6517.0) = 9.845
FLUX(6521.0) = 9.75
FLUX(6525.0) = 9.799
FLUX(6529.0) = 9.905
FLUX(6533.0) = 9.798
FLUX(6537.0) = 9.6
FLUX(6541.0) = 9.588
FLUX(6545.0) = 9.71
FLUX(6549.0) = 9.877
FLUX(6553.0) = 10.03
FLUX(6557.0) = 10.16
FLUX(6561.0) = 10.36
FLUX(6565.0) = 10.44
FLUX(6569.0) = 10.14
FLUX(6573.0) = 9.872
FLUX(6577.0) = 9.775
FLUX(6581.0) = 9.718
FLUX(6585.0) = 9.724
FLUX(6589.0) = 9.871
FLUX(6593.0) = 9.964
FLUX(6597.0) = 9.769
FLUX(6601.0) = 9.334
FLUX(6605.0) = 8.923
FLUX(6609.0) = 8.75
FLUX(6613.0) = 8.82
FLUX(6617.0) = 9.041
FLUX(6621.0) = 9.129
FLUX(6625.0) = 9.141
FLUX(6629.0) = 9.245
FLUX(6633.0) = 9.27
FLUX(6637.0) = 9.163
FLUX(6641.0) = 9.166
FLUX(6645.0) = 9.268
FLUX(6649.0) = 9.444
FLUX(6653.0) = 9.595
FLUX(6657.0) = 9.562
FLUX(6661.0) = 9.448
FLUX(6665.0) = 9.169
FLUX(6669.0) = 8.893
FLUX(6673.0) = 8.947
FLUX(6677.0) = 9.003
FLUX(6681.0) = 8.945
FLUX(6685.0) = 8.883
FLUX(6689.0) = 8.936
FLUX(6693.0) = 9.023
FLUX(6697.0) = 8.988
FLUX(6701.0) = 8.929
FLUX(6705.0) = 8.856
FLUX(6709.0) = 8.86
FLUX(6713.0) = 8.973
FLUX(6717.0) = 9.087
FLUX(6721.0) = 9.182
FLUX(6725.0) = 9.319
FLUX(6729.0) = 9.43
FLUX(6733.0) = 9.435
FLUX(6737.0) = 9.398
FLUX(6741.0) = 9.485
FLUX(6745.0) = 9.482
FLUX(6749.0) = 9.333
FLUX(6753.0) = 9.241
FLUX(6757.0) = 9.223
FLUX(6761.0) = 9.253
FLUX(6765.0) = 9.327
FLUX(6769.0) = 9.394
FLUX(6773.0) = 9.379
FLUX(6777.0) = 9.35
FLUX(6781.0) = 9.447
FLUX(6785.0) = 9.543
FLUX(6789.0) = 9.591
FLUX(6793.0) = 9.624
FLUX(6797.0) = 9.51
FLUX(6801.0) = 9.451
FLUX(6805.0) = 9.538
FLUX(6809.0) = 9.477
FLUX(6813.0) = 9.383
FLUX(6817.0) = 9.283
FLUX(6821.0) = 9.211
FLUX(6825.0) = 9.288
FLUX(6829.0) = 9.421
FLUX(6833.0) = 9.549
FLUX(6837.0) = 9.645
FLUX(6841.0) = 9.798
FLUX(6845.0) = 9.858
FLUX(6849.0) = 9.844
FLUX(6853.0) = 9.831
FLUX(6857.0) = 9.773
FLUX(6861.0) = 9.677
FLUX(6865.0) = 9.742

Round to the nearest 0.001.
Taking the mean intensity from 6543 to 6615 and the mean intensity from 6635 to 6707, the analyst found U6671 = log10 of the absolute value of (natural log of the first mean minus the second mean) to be 0.836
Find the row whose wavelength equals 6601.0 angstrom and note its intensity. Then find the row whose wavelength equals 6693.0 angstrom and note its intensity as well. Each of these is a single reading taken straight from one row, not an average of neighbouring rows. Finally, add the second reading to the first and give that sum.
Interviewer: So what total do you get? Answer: 18.4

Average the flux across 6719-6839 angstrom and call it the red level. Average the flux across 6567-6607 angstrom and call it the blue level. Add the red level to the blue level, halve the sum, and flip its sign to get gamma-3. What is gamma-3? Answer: -9.6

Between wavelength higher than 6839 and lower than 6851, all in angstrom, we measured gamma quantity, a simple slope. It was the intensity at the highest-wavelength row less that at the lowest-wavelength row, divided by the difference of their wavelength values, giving 0.006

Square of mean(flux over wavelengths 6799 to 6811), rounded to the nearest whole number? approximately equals 90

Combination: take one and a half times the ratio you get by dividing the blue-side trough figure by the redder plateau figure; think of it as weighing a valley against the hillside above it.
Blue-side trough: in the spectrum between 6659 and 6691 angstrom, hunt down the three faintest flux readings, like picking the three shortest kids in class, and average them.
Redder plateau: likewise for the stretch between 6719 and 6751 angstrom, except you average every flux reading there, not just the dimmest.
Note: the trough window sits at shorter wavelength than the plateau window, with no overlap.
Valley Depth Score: 1.42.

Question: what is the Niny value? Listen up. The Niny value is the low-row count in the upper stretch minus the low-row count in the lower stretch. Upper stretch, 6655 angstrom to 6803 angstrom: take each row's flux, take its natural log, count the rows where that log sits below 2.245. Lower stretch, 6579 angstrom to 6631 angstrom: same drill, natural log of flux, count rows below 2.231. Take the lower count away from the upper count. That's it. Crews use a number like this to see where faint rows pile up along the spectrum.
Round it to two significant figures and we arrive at 20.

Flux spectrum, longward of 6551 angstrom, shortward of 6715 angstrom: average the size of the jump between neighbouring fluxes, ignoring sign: 0.125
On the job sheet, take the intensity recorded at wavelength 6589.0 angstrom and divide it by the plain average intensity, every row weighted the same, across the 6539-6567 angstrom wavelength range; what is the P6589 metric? 0.985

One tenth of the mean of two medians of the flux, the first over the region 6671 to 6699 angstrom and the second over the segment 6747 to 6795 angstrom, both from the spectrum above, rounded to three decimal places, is 0.916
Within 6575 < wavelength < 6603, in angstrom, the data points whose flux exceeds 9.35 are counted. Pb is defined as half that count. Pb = 3.0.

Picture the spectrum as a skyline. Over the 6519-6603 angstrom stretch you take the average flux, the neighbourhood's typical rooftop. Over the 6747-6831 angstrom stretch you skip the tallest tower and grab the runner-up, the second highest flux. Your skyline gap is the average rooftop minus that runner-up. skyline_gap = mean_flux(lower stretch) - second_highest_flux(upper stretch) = 0.3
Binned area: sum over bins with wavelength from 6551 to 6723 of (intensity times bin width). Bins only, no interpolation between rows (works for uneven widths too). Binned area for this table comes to 1607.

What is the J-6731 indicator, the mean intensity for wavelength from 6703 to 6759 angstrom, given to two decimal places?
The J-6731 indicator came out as 9.24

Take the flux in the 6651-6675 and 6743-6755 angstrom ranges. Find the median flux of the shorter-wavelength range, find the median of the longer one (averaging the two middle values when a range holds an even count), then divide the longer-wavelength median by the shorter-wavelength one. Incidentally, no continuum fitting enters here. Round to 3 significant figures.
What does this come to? 1.00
